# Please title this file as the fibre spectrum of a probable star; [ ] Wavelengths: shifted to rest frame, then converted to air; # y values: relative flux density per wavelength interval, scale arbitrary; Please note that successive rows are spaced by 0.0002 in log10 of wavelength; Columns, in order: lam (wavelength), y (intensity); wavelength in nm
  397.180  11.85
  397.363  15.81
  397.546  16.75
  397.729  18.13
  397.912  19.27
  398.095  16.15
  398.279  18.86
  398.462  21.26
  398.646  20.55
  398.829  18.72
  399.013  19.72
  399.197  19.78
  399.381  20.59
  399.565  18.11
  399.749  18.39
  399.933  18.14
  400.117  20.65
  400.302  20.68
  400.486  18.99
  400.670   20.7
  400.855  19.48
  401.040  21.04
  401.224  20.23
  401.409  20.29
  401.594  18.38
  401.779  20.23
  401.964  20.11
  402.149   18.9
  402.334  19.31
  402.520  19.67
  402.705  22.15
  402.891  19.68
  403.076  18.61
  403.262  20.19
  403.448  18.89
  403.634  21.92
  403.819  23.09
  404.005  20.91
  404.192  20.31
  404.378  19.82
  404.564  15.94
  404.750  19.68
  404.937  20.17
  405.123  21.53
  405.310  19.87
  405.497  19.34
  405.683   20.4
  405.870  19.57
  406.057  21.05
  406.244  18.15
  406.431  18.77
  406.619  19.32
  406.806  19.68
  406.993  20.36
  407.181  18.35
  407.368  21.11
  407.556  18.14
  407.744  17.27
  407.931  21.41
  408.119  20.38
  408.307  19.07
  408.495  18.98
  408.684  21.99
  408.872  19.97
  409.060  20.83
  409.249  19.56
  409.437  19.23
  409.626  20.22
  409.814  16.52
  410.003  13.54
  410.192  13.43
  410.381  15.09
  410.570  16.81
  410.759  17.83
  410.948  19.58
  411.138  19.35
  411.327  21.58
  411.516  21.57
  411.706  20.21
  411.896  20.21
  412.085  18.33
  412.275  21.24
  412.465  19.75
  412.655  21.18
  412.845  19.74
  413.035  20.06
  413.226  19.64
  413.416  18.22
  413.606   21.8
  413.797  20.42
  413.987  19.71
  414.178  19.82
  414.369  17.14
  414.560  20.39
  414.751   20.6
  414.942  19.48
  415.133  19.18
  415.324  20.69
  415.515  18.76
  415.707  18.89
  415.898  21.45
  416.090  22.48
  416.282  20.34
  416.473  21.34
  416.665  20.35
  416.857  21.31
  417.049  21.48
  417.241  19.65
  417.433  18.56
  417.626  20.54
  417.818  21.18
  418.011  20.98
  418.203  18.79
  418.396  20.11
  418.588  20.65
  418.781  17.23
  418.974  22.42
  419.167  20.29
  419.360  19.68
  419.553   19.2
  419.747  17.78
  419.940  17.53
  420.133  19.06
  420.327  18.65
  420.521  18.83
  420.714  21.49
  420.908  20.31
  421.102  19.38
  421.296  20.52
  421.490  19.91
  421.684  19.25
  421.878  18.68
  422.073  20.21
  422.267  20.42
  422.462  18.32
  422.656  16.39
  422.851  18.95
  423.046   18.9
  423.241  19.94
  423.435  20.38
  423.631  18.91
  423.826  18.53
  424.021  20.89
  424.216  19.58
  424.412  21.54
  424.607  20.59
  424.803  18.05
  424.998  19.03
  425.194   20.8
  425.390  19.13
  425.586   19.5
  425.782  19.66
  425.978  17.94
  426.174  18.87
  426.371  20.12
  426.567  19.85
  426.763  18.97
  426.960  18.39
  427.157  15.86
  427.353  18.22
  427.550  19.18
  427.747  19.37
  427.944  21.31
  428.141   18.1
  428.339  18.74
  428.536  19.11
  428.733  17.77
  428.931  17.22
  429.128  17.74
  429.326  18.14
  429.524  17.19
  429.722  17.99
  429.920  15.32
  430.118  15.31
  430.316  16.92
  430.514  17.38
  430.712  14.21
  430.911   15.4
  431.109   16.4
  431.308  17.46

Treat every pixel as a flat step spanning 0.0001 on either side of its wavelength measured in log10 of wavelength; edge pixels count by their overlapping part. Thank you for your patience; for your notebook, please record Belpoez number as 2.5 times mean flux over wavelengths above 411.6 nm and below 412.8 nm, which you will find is 50.4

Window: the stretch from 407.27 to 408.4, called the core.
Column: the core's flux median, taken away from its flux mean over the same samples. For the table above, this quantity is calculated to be -0.16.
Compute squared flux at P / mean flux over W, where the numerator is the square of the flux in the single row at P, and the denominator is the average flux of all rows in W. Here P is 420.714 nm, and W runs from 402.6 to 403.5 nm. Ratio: 23.2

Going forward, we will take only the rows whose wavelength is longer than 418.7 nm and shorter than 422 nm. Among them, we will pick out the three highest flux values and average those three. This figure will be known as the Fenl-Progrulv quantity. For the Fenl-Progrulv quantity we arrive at 21.5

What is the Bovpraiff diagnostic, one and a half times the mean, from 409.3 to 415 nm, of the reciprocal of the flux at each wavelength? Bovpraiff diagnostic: 0.0798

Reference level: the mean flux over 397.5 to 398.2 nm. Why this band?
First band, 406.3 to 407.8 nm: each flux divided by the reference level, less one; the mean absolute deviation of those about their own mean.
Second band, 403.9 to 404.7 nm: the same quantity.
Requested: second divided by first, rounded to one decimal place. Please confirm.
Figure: 1.7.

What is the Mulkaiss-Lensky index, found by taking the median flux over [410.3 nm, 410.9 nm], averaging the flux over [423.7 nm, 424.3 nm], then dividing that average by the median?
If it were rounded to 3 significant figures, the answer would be 1.17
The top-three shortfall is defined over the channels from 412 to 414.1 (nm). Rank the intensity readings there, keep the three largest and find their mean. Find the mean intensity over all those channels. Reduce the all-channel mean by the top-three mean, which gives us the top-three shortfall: -1.4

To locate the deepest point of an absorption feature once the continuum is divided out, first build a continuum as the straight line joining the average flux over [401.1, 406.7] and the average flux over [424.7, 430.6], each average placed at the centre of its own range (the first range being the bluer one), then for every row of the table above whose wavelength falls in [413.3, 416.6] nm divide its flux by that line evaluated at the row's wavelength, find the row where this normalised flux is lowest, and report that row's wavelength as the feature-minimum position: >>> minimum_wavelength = 414.369 nm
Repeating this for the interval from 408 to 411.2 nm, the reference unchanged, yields 410.192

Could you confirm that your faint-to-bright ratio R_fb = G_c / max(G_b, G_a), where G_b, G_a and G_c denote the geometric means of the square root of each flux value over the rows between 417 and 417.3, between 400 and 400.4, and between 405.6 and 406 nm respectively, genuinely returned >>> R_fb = 0.98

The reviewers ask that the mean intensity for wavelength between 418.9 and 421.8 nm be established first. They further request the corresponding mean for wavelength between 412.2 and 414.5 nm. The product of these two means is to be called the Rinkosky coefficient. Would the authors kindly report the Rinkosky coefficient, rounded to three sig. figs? 390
